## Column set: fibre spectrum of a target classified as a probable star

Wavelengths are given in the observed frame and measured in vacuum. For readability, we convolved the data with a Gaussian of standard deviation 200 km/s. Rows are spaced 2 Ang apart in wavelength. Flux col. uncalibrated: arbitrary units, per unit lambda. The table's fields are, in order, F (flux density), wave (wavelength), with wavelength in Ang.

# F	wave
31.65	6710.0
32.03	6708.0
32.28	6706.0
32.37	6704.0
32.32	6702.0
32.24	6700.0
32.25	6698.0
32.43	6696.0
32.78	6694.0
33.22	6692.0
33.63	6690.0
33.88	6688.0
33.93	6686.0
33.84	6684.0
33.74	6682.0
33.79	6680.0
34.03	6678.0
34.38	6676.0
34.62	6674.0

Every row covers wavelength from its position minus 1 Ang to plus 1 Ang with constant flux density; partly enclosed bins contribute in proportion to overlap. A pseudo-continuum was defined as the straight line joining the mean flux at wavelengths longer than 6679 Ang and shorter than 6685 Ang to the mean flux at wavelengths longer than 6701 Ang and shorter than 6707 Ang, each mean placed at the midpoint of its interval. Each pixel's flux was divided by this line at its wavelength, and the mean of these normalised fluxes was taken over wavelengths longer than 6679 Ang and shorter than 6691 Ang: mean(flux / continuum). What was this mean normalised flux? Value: 1.01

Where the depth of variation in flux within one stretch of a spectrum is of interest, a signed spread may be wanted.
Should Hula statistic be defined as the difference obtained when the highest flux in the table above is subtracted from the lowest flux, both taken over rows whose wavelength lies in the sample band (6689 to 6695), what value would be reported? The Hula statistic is -0.85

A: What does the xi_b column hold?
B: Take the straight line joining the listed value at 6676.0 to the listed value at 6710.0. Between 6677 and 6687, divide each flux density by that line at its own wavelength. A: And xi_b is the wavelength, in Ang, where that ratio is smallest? 6680.0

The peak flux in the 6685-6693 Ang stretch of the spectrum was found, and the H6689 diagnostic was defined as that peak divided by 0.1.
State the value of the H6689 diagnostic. 339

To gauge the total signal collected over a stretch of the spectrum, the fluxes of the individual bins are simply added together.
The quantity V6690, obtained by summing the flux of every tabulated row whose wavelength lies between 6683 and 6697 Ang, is 234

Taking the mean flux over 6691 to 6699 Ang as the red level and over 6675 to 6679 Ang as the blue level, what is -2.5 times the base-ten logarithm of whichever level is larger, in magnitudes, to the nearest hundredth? -3.84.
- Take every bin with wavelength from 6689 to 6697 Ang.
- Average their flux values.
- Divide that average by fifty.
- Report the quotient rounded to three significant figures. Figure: 0.660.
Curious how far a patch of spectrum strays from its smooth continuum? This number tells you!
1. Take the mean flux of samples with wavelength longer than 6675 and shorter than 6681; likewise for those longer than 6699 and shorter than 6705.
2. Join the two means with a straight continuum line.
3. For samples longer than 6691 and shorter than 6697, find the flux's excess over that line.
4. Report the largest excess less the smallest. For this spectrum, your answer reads 0.50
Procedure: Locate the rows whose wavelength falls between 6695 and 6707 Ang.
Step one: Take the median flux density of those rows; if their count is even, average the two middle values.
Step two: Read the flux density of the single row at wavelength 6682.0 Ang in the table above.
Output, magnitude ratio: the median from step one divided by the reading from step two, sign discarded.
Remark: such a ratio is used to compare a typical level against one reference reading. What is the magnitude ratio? 0.957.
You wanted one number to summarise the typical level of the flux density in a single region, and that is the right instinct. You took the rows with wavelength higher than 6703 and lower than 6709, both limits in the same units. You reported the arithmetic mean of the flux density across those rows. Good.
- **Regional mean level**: 32.2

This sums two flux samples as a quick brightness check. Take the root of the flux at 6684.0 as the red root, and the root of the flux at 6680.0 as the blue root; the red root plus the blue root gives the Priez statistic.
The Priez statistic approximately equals 11.6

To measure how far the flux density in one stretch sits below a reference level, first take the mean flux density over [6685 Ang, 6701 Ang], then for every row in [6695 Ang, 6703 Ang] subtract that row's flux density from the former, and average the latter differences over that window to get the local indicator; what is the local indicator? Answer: 0.7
